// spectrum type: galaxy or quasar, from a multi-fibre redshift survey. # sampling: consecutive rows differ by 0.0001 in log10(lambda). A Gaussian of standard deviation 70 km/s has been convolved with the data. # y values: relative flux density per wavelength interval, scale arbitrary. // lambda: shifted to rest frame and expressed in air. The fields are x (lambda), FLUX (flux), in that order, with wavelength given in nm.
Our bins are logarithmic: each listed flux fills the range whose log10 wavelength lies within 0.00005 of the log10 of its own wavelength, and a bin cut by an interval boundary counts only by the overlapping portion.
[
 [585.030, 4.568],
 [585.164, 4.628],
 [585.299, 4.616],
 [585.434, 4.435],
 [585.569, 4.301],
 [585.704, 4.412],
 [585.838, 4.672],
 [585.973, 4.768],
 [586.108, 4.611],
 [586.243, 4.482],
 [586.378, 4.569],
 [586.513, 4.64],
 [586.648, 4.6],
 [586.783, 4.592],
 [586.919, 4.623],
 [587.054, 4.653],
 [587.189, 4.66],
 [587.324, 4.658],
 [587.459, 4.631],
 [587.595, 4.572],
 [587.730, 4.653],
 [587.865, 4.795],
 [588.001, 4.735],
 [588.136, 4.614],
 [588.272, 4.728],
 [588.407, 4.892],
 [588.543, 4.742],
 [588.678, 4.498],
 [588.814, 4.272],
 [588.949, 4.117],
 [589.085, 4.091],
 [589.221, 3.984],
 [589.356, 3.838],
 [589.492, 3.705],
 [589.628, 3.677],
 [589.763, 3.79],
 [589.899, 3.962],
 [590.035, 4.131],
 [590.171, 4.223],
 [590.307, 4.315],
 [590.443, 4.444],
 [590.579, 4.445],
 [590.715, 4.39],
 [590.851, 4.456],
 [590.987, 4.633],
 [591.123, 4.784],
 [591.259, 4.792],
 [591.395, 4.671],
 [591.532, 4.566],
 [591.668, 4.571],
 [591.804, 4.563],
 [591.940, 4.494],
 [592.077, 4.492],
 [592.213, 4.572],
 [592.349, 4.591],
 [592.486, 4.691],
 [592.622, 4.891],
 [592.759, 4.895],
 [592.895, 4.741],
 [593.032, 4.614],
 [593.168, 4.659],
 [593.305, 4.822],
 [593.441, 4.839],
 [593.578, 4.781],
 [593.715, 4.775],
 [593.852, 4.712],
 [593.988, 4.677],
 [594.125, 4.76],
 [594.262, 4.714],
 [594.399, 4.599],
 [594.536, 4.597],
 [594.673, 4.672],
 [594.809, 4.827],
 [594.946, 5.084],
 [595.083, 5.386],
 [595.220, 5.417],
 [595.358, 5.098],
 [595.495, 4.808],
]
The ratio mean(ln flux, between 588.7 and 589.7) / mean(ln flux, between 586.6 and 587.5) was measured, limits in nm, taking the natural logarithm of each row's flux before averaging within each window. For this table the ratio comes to 0.90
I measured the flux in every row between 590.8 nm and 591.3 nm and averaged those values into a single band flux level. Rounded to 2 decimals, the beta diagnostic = 4.67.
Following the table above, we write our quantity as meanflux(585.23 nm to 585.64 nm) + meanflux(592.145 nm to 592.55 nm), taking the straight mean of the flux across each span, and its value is 9.1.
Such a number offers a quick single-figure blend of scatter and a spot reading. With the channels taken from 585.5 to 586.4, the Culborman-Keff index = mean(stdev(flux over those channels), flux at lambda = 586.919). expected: 2.39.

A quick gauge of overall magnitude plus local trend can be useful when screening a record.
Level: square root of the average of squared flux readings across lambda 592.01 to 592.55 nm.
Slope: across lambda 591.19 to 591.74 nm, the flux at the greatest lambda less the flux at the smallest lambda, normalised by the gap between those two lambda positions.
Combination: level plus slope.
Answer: 4.05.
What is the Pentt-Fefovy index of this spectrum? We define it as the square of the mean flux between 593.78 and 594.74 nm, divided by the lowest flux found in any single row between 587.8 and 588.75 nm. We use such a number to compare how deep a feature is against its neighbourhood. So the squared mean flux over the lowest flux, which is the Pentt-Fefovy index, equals 4.9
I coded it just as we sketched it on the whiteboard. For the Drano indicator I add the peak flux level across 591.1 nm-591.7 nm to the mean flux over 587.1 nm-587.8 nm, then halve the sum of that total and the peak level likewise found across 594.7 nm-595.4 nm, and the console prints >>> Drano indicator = 7.42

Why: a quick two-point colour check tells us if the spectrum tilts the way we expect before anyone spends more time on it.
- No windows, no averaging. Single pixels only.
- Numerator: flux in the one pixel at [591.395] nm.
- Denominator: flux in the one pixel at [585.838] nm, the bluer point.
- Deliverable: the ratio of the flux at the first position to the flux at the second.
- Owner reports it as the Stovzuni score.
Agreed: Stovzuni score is 1.00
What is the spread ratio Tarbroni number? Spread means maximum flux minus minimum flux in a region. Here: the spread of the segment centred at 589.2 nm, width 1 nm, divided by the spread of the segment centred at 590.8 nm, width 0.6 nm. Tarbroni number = 2.45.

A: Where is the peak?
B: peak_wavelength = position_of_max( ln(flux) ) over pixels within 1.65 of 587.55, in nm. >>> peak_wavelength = 588.407 nm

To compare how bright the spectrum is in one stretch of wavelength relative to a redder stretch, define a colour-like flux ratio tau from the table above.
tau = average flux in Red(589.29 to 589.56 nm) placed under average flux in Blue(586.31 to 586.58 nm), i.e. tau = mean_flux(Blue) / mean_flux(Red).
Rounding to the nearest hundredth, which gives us 1.22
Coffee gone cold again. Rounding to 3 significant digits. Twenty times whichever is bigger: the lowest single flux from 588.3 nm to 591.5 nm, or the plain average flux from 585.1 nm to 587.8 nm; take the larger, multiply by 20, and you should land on 91.8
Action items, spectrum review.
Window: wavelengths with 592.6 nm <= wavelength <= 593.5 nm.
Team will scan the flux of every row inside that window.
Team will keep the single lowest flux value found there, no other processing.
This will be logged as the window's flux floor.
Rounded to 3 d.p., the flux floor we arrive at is 4.614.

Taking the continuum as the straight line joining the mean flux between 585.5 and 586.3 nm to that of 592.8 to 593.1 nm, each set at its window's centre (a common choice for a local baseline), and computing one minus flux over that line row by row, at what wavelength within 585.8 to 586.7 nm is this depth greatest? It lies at 586.243 nm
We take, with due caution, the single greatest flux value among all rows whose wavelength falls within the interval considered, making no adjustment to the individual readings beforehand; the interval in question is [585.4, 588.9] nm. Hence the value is 4.892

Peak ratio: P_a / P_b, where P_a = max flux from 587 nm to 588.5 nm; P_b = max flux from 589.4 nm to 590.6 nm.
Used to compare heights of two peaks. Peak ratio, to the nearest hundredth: 1.10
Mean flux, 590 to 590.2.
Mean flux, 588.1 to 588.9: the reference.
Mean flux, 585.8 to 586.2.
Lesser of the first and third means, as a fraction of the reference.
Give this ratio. 0.90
